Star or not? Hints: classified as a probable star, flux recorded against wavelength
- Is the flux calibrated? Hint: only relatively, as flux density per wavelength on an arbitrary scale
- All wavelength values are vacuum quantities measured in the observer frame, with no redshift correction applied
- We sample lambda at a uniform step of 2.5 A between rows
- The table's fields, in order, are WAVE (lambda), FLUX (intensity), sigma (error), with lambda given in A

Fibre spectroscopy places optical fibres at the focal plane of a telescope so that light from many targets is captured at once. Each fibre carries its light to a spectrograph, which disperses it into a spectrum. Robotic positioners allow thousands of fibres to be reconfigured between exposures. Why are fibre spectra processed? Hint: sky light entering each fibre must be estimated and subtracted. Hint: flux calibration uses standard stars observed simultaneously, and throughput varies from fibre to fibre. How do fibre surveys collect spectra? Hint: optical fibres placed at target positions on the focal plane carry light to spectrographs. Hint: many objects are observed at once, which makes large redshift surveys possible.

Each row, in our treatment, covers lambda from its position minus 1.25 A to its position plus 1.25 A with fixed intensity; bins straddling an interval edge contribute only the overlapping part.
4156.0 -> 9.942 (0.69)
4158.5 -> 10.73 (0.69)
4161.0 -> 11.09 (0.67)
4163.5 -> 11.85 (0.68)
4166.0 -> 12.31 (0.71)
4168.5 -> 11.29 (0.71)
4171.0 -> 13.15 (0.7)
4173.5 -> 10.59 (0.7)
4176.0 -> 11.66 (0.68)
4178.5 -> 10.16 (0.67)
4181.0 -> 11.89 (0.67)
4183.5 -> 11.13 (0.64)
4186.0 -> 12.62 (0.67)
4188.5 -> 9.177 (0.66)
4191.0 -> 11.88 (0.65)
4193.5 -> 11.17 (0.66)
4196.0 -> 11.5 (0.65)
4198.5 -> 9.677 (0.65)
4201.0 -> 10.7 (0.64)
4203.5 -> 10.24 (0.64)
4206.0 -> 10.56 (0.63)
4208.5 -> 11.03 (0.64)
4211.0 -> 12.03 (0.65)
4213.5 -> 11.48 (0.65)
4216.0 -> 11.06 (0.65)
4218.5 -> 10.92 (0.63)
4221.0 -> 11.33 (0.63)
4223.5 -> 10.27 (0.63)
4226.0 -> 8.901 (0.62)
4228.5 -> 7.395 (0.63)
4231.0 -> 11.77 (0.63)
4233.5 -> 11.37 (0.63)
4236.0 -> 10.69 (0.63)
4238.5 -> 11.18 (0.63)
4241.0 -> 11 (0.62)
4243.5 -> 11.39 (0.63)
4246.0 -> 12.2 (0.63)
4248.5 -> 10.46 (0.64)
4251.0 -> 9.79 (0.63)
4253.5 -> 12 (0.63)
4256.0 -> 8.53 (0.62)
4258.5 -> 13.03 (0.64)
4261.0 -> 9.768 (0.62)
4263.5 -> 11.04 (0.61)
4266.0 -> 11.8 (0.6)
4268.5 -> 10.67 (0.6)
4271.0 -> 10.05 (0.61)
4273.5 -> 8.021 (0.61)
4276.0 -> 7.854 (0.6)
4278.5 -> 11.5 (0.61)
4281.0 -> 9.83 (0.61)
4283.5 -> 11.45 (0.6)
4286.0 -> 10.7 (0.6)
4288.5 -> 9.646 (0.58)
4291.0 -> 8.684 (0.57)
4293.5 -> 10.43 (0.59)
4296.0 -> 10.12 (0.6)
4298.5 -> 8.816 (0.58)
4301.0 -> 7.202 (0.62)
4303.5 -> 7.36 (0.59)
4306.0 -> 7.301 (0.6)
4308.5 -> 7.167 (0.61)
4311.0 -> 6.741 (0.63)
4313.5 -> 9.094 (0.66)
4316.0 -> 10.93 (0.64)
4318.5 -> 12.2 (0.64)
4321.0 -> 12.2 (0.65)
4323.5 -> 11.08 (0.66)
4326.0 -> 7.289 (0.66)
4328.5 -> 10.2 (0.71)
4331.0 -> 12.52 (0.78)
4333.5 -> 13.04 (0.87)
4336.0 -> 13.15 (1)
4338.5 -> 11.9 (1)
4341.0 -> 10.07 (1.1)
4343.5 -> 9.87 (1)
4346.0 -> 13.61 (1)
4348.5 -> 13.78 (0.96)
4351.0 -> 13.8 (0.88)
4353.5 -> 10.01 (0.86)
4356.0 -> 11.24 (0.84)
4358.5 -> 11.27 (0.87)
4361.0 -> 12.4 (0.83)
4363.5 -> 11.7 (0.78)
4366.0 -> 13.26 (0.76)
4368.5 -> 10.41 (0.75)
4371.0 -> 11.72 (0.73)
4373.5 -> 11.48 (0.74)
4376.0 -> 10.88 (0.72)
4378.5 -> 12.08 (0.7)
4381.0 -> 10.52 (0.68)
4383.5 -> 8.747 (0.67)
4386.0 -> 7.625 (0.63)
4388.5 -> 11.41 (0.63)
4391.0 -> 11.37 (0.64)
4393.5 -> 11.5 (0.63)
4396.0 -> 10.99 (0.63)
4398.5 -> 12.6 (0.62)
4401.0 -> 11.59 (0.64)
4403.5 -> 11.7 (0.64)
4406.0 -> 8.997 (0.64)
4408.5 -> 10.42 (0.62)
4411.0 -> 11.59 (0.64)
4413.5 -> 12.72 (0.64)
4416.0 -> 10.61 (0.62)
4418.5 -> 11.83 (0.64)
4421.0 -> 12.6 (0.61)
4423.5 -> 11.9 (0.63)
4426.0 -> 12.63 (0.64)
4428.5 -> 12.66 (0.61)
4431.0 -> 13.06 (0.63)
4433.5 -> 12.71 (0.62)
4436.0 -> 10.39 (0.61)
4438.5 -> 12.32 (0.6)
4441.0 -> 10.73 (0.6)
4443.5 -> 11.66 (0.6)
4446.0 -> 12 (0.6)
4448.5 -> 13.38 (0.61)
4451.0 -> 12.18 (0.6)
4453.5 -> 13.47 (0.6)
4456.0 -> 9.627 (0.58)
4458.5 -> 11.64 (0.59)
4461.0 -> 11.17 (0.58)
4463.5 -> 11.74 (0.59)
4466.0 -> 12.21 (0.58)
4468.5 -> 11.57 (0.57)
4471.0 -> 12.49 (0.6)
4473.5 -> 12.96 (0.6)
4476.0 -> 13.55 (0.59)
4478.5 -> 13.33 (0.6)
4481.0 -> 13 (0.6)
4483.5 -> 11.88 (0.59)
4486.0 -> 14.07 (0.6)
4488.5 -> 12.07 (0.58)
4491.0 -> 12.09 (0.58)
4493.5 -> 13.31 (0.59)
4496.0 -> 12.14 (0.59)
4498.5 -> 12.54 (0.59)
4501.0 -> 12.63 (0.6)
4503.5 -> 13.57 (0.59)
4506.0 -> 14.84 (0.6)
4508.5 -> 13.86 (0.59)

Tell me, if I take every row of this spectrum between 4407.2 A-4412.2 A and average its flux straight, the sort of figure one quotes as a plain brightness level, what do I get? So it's 11.0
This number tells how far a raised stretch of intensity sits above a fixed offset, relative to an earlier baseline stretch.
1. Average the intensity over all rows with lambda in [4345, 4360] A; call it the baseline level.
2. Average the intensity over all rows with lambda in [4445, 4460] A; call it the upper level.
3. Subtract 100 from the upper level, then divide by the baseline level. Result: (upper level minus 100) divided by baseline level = -7.2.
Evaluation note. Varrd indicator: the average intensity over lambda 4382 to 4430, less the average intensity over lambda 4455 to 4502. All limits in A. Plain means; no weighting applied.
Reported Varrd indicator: -1.1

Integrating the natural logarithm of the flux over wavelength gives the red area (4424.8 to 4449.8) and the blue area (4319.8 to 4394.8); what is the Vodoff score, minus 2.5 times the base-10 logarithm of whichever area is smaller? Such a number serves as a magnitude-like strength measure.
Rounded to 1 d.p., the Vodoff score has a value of -4.5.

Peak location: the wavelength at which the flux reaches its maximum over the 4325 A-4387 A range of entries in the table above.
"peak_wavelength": 4351.0 A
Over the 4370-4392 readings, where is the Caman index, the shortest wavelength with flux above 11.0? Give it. 4371.0 A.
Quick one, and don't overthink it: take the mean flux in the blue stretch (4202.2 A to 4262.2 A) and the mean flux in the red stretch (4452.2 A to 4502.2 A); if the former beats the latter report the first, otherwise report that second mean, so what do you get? 12.4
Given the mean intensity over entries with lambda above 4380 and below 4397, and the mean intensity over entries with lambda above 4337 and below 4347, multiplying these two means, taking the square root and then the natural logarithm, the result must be 2.38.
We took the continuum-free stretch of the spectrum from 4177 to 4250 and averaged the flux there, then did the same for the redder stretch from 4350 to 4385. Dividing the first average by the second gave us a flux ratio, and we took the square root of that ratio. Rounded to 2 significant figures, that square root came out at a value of 0.98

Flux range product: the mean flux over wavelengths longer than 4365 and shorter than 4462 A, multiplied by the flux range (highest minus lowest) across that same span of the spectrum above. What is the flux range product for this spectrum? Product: 67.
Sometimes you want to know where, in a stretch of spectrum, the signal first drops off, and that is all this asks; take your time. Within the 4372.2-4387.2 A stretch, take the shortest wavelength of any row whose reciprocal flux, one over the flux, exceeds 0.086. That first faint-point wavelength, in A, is 4373.5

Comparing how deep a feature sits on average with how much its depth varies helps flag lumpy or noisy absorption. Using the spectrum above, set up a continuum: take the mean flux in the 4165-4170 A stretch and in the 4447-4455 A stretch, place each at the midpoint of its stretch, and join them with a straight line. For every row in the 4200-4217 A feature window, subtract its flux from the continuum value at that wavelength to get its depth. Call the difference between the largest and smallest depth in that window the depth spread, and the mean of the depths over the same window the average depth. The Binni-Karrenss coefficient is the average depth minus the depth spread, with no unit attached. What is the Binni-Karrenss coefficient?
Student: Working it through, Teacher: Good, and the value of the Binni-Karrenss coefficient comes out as -0.8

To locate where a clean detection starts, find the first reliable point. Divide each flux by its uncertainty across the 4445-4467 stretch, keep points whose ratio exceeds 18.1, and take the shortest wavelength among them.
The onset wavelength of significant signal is 4446.0 A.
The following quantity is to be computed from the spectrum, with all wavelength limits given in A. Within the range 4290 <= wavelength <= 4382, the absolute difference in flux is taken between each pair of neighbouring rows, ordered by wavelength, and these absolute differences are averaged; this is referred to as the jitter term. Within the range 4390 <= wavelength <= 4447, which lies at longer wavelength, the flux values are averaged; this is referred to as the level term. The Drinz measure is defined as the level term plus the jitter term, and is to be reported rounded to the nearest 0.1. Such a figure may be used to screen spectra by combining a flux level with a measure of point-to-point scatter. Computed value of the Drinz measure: 12.9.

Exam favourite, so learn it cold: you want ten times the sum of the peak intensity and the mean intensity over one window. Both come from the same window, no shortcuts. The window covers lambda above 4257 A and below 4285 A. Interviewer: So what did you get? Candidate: 235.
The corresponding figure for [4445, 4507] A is 274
